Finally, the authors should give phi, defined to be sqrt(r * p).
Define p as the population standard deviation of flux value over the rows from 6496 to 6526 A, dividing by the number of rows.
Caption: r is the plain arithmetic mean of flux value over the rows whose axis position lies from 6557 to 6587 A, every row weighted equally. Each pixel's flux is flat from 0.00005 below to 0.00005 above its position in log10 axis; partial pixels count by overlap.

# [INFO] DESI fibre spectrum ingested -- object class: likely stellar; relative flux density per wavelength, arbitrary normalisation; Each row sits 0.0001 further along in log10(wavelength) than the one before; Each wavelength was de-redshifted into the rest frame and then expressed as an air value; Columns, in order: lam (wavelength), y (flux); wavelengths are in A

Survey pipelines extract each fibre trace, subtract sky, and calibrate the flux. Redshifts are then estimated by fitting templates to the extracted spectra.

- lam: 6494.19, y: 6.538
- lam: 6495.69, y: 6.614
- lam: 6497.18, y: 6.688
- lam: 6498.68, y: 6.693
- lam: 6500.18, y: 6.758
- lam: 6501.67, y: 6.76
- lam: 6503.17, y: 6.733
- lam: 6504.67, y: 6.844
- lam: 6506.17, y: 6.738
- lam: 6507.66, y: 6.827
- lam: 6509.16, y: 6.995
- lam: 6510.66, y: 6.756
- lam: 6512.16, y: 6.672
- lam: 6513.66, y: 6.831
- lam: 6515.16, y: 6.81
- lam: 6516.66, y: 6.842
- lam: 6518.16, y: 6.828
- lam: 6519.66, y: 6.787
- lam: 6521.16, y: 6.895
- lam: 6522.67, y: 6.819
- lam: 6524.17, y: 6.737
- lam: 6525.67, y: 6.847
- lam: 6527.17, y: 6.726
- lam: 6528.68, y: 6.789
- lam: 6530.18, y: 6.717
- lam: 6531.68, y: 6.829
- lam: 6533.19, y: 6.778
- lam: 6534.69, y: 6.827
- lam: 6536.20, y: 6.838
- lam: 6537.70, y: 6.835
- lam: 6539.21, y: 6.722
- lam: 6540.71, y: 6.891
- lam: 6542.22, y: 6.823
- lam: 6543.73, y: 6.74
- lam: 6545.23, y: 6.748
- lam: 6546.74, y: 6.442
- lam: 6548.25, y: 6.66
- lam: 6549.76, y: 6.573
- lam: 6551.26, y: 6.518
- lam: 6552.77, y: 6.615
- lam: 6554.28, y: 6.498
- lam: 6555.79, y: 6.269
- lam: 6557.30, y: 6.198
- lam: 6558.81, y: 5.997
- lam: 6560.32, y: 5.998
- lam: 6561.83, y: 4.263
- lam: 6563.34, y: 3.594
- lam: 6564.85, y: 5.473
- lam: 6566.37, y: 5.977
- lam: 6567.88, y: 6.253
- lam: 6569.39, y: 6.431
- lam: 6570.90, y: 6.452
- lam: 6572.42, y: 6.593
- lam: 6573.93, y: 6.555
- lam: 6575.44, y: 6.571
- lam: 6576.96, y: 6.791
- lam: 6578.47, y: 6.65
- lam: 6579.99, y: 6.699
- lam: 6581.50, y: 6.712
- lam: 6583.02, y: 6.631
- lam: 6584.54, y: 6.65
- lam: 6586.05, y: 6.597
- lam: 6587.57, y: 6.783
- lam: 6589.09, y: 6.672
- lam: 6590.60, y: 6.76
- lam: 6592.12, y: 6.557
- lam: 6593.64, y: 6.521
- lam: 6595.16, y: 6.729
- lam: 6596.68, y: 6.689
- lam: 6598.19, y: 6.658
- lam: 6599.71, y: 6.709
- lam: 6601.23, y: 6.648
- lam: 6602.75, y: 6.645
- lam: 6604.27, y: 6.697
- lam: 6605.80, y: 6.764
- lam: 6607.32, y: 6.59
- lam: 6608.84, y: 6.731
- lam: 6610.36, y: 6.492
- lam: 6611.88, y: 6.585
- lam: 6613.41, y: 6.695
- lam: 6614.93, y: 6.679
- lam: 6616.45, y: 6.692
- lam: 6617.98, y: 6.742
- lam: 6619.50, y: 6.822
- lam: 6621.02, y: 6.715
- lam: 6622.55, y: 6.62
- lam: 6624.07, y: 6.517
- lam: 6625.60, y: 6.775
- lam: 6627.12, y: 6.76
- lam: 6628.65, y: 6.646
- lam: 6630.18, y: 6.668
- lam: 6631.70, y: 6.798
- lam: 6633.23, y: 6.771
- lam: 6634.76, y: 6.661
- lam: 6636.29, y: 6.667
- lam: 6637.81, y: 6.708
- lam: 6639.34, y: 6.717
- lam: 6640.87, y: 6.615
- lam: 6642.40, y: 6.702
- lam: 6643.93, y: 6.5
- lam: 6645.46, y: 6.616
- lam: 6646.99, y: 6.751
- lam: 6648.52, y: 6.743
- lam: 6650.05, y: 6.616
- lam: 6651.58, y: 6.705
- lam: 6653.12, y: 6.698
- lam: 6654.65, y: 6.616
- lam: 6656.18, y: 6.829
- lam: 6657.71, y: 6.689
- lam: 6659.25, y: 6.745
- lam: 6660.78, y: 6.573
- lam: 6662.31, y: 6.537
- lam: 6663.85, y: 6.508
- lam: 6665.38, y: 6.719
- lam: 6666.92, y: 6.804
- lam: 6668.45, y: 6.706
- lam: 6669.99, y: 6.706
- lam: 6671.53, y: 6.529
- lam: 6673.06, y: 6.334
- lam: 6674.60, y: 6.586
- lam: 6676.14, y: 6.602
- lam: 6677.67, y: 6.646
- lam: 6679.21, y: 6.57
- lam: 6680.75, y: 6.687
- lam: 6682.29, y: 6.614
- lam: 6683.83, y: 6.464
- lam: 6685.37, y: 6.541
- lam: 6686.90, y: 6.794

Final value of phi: 0.68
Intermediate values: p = 0.075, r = 6.15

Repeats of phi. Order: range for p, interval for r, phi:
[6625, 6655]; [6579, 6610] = 0.69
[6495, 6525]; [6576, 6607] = 0.75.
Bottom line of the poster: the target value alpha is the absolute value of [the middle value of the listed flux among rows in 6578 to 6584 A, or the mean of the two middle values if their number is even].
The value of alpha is 6.67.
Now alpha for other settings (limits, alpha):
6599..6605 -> 6.67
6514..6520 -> 6.82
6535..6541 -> 6.84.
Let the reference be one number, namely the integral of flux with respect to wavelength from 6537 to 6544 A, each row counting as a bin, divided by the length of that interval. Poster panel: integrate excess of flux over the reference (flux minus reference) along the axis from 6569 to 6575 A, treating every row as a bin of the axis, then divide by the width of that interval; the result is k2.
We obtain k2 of -0.29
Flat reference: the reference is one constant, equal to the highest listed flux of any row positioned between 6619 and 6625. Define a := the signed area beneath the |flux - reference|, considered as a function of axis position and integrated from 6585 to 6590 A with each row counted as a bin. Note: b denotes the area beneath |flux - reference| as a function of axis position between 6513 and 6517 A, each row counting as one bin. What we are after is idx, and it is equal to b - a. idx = -0.6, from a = 0.7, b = 0.1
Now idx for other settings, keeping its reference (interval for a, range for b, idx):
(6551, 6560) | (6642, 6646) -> -3.6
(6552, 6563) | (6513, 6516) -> -10.2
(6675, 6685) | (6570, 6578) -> -0.4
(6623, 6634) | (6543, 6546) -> -1.1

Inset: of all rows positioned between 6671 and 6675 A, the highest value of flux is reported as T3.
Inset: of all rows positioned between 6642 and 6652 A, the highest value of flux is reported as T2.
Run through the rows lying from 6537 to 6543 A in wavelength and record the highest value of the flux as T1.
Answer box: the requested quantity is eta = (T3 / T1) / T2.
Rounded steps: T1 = 6.891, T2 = 6.751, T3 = 6.586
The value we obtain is 0.142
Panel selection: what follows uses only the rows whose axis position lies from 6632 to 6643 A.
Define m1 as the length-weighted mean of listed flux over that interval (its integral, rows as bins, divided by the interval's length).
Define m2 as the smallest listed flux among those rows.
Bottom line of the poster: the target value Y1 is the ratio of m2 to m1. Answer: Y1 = 0.988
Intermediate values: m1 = 6.69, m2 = 6.615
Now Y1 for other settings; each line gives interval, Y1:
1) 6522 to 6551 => 0.954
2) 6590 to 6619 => 0.974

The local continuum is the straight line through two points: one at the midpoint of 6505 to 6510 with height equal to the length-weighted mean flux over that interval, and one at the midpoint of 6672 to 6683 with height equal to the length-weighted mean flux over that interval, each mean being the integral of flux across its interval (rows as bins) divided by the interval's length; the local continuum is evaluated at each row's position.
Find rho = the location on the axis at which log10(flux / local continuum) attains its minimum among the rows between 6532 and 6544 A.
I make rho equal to 6539.21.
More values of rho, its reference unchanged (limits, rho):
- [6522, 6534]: 6530.18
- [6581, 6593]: 6592.12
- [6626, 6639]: 6628.65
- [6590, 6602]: 6593.64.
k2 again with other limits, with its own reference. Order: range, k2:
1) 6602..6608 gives -0.13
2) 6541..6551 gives -0.13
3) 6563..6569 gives -1.29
